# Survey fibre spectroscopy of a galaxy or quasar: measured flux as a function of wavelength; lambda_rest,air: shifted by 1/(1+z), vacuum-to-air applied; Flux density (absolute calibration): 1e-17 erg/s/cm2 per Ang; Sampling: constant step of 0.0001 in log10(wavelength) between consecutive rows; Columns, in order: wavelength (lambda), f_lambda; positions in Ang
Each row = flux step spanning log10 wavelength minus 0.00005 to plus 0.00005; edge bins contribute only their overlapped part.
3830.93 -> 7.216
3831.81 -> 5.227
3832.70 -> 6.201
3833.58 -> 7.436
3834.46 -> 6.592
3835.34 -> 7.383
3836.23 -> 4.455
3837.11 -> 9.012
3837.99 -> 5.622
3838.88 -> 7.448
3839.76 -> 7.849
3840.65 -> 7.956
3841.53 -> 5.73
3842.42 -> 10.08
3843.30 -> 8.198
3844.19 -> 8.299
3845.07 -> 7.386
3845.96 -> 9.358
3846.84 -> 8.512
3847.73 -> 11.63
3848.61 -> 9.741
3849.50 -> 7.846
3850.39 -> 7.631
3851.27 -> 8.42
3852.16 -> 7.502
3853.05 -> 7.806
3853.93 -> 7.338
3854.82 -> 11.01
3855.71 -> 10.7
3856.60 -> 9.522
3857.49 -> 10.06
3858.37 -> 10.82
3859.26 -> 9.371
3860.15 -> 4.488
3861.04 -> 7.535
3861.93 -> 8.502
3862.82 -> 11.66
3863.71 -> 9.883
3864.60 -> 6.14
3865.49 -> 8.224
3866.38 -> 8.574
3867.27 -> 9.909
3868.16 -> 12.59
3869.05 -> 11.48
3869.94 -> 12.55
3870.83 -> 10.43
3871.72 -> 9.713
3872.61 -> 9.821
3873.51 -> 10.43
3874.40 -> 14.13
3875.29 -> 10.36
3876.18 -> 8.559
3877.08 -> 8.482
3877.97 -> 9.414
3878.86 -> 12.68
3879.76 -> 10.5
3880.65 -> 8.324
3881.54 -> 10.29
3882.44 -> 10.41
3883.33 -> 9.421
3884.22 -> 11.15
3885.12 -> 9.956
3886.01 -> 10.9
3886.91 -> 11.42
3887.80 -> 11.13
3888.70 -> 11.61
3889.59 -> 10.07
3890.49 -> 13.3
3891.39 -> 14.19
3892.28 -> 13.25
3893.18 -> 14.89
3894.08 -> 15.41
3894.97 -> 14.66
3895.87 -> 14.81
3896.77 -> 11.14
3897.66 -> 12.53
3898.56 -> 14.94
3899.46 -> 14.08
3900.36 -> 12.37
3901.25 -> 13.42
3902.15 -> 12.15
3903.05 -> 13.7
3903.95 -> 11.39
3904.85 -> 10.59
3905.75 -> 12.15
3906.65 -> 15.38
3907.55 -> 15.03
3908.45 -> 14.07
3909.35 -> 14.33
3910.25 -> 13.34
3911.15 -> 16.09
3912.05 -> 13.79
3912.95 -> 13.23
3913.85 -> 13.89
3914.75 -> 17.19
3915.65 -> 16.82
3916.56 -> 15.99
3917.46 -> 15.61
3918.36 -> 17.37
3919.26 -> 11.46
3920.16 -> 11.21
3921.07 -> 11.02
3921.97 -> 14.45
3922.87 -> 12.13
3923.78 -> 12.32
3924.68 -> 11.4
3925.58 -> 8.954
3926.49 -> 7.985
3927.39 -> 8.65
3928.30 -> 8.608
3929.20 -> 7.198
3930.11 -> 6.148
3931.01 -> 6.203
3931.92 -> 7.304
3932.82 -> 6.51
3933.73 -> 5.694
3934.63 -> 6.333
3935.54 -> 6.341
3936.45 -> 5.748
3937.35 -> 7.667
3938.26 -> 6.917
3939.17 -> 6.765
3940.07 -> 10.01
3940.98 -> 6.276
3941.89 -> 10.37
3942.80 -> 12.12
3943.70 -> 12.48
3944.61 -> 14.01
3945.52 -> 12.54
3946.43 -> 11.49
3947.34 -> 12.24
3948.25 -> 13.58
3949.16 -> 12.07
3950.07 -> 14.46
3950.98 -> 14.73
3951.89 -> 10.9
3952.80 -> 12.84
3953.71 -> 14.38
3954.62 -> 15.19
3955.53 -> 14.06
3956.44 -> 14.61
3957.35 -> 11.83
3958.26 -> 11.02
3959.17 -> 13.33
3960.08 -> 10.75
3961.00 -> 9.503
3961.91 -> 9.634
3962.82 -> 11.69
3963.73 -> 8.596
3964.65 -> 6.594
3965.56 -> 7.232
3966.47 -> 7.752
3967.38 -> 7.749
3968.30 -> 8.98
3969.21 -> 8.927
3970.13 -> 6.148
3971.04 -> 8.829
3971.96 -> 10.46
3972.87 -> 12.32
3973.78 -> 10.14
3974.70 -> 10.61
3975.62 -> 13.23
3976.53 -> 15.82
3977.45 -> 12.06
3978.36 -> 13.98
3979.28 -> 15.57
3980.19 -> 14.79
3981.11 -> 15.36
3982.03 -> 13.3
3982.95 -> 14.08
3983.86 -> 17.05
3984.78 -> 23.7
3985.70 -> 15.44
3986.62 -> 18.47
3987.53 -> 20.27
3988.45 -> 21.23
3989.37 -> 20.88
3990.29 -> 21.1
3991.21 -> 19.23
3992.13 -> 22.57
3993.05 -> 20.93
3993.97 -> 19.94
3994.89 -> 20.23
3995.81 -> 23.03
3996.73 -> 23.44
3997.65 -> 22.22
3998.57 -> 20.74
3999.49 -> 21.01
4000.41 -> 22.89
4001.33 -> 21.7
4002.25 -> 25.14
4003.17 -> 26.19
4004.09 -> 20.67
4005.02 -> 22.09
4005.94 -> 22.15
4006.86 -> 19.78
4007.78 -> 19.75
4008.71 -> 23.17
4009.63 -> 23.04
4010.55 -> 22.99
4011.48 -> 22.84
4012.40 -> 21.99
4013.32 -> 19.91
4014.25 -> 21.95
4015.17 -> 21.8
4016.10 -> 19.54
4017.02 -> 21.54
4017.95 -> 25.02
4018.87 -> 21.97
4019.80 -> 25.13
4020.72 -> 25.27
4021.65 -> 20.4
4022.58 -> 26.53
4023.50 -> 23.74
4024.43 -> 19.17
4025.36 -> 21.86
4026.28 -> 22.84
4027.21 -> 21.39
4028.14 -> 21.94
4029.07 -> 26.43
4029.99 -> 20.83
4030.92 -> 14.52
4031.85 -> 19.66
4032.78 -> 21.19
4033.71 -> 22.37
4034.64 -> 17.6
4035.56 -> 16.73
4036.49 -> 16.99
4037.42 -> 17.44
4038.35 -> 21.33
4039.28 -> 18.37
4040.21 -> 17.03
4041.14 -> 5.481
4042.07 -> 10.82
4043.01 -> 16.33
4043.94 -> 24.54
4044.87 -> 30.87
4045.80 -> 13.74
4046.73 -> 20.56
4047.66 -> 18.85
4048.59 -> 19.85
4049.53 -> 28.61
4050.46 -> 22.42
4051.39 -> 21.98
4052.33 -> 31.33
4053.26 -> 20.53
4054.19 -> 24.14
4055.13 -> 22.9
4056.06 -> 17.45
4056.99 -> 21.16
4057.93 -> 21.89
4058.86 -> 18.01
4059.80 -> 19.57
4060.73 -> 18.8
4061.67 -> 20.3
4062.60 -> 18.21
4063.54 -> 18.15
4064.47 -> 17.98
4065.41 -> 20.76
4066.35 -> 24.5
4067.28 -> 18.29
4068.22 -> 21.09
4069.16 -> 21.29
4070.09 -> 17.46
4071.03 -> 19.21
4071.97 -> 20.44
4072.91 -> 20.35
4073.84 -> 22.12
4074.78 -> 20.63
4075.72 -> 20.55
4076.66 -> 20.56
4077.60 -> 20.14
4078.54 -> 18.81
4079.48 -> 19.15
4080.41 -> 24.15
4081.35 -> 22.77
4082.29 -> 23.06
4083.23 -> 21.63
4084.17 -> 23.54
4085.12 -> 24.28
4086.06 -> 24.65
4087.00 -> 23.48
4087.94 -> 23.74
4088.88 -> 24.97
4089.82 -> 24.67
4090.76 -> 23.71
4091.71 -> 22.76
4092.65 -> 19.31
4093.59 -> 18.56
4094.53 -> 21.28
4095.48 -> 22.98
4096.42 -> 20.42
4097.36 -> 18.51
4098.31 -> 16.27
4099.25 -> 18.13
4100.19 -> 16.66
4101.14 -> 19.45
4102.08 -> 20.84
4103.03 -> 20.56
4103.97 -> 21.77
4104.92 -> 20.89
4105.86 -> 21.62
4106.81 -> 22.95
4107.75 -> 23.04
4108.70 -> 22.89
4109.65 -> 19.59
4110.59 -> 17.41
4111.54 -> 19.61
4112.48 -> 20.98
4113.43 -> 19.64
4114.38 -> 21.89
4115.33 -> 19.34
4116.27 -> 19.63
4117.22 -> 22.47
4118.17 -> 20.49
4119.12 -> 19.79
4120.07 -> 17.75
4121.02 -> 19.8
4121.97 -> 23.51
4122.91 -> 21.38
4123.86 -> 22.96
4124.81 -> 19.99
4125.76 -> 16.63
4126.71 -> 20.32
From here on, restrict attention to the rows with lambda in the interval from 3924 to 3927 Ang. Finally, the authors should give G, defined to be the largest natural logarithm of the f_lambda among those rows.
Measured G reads 2.4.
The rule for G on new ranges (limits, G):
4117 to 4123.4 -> 3.2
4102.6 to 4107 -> 3.1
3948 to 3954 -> 2.7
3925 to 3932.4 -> 2.2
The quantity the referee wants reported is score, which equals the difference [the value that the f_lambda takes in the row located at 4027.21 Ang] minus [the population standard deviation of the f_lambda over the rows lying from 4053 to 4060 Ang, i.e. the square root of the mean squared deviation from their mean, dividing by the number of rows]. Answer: 19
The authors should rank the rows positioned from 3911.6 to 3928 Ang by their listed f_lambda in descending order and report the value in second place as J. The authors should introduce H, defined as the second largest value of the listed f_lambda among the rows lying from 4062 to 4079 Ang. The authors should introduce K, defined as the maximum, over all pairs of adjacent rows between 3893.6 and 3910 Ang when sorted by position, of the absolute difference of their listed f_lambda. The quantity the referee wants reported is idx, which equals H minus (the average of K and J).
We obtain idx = 12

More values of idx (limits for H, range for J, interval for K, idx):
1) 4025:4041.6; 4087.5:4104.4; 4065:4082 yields 7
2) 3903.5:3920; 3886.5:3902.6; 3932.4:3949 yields 8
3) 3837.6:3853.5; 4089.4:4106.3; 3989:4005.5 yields -5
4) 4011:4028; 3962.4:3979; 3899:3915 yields 17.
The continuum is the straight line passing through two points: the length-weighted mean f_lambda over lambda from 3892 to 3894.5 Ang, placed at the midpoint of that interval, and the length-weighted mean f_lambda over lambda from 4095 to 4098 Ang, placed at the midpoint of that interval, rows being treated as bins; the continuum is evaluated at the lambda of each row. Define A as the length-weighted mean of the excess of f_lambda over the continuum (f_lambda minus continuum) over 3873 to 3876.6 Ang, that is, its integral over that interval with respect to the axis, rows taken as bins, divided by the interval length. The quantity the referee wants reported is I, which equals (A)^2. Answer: 10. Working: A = -3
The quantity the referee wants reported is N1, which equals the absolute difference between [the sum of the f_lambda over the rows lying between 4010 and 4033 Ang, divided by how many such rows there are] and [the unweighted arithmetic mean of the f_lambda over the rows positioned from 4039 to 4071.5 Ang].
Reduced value 2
